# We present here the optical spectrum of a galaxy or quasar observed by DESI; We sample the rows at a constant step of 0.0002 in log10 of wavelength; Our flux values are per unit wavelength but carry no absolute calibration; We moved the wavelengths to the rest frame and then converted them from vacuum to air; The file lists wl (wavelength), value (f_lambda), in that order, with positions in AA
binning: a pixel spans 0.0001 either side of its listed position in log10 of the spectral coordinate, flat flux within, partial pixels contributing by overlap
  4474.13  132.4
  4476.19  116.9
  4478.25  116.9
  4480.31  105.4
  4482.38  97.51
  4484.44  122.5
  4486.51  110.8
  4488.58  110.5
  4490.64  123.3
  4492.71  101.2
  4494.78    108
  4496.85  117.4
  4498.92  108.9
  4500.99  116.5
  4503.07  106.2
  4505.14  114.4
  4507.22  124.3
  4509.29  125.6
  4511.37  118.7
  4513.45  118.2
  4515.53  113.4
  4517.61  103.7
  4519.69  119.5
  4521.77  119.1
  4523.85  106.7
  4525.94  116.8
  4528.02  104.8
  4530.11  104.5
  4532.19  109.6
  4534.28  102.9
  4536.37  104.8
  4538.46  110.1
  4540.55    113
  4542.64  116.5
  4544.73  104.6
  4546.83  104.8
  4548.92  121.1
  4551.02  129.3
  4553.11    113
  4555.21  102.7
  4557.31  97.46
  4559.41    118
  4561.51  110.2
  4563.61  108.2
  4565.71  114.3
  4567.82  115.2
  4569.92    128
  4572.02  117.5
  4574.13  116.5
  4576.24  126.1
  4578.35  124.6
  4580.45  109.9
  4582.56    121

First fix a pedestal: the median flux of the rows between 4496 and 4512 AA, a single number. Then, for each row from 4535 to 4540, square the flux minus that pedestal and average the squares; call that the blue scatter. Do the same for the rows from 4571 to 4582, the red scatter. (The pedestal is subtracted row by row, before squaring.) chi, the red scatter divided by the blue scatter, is 0.4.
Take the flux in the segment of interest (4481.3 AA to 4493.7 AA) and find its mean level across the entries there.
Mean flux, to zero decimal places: 111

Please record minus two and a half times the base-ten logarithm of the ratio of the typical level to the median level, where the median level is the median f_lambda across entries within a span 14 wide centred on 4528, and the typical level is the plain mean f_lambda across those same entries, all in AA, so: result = -0.025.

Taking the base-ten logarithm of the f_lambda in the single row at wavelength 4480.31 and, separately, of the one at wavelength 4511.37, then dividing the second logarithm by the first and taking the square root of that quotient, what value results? 1.013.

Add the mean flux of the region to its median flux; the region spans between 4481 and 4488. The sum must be 221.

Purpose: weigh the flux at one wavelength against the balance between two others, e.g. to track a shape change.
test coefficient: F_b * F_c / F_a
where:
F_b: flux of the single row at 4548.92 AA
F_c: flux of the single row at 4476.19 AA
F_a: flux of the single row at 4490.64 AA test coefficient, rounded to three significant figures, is 115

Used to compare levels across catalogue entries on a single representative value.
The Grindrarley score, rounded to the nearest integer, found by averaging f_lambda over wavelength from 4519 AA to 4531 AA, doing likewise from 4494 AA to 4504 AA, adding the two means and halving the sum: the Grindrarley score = 112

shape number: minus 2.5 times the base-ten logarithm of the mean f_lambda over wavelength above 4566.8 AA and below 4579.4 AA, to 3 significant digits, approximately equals -5.21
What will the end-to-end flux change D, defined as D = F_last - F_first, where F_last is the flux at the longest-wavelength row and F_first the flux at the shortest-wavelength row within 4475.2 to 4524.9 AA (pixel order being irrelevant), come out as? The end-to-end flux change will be -10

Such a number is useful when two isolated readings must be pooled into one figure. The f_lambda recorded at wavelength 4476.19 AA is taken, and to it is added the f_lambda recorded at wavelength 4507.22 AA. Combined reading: 241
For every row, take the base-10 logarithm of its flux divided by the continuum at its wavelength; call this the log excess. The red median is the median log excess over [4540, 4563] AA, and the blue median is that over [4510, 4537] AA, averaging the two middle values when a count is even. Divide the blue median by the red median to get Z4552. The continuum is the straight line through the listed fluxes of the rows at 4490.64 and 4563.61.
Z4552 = -3.2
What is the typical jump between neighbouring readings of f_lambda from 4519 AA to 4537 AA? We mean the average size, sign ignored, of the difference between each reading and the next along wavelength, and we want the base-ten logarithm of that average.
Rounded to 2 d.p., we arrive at 0.79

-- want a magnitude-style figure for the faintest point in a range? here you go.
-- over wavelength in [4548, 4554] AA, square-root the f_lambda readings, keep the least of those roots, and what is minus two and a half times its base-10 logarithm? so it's -2.57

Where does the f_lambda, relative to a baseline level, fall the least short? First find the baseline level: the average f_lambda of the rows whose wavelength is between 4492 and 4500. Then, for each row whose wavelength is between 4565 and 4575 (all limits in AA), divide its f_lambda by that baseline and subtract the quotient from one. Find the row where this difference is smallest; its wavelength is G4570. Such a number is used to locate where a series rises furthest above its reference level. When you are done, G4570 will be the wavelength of 4569.92 AA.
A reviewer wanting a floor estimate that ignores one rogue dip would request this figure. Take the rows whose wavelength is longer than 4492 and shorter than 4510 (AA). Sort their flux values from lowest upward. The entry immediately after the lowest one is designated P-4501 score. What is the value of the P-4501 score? 106.2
